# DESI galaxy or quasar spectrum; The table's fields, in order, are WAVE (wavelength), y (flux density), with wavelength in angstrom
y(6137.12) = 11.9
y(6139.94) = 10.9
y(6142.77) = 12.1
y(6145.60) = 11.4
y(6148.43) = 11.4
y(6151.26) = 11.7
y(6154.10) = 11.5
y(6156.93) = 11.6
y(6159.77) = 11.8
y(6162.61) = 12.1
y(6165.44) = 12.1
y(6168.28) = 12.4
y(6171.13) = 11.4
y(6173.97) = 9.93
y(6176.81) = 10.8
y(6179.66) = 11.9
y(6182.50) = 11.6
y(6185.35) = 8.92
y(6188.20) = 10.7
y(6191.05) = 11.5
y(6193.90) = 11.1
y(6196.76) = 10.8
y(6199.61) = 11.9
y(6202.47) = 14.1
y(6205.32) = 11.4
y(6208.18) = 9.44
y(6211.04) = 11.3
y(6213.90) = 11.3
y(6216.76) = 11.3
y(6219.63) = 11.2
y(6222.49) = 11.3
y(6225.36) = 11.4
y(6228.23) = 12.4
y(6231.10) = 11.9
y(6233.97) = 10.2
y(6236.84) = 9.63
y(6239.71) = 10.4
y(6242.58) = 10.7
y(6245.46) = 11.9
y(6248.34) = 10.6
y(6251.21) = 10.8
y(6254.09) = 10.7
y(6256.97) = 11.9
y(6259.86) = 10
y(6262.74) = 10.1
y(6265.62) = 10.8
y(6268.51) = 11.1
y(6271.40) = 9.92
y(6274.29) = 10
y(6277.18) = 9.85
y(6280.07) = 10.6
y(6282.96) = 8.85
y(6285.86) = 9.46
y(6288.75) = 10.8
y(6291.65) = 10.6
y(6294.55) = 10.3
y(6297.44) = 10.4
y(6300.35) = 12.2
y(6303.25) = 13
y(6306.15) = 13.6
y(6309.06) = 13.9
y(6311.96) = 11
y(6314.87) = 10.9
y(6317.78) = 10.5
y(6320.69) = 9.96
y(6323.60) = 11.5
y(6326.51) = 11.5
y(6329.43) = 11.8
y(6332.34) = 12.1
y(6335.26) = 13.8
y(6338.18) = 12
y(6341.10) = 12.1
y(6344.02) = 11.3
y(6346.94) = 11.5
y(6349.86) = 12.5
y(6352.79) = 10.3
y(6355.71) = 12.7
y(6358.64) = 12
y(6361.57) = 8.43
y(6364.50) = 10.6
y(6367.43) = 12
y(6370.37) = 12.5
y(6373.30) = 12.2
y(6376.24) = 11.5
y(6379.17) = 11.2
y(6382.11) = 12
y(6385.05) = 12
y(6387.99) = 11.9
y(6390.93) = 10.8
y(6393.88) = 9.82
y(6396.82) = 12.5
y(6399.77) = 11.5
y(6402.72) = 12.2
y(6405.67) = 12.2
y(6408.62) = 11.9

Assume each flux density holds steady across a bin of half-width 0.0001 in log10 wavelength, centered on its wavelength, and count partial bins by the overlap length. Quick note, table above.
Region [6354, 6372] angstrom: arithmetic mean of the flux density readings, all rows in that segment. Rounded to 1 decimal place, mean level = 11.4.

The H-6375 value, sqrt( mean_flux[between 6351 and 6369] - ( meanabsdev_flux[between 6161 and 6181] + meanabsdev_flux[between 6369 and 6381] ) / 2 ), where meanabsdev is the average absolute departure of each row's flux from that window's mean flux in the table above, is 3.23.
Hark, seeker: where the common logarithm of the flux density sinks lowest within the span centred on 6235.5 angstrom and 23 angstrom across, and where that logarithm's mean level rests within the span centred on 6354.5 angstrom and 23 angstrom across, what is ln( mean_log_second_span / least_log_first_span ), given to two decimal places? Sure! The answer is 0.06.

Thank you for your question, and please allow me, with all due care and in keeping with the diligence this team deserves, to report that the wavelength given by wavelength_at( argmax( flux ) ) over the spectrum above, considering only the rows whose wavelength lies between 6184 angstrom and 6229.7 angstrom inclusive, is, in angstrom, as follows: 6202.47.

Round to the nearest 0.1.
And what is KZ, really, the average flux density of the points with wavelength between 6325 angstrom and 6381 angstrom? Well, 11.7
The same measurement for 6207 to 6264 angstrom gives 10.9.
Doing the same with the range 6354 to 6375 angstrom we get 11.5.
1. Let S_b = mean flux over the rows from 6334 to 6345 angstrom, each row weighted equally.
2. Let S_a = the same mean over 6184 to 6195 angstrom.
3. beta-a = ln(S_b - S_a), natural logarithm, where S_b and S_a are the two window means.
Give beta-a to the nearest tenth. 0.6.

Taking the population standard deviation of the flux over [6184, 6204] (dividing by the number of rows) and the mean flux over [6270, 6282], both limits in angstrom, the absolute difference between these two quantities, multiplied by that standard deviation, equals 12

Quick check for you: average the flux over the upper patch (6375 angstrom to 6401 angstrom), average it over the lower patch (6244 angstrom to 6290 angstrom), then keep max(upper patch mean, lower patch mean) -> 11.5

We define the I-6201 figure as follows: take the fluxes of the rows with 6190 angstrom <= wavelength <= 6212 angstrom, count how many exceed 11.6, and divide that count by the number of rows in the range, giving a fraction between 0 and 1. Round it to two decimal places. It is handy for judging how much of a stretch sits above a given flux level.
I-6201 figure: 0.25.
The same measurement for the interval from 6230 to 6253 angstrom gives 0.25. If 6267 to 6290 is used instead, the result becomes 0.00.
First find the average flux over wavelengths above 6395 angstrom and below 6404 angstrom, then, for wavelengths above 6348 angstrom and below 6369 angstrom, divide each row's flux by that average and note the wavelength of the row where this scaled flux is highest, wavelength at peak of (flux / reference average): 6355.71 angstrom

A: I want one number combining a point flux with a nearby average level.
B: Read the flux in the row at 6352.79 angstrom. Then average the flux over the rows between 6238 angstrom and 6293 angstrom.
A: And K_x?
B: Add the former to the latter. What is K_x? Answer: 20.8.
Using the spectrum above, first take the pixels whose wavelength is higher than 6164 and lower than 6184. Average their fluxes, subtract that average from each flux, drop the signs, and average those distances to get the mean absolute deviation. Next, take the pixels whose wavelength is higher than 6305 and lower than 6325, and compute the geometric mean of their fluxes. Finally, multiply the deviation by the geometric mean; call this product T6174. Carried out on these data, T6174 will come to 7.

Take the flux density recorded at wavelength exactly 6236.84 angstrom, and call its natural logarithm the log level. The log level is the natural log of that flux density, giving 2.26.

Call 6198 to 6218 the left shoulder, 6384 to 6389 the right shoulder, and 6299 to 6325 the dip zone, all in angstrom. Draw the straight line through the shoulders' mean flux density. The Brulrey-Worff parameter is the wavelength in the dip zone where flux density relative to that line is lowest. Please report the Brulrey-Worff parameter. 6320.69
